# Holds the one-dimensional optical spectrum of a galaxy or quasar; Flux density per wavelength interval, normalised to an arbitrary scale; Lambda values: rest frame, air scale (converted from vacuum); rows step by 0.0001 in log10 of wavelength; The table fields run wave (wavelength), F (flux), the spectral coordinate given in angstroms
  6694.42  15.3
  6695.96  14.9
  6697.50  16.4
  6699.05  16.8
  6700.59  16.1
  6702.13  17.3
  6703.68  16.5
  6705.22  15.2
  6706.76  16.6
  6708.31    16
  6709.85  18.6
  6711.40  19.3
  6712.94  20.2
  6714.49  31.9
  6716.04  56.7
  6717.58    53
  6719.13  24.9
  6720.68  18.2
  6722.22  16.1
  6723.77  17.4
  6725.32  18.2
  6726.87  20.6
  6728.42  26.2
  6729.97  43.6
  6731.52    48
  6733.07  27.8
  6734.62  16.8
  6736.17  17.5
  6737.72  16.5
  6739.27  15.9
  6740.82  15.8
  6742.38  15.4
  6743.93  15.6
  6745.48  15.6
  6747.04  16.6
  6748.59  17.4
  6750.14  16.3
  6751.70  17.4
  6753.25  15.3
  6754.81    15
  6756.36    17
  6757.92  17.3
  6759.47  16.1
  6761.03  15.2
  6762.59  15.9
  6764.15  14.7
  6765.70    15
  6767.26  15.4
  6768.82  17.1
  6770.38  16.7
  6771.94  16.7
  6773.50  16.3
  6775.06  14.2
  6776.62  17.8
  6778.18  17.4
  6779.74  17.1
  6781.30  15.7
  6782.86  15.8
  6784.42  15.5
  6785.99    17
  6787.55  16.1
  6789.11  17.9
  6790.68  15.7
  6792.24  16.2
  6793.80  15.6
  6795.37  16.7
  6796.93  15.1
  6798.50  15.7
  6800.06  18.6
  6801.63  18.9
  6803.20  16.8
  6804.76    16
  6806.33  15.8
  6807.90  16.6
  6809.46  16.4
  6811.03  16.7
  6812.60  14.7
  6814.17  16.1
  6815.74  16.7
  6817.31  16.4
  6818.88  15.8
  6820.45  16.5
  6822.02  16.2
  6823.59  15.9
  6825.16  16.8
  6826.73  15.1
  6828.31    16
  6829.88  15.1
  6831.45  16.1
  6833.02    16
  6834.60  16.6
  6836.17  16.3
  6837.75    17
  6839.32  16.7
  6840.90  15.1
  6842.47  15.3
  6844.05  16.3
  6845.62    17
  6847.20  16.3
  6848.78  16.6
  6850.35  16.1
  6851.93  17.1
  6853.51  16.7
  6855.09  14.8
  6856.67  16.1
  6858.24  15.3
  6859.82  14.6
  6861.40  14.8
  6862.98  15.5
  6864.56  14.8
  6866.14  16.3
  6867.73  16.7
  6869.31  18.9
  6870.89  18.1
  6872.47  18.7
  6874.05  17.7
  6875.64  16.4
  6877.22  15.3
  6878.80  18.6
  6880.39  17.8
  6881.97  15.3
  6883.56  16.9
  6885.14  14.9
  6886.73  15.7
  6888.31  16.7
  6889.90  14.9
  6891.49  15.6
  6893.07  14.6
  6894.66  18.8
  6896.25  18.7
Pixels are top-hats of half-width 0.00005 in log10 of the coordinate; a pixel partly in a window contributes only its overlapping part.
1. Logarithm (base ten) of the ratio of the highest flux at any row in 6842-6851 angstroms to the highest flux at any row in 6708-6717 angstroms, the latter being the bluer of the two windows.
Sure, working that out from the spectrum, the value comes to -0.52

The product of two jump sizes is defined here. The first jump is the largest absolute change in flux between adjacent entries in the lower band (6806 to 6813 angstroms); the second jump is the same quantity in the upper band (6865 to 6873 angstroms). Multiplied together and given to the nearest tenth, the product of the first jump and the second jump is 4.4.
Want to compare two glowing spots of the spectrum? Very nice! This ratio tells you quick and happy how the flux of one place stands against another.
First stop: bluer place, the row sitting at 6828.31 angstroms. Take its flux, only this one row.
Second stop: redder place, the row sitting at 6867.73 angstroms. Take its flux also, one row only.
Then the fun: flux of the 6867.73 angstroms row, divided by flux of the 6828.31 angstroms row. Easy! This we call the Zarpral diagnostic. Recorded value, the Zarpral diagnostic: 1.04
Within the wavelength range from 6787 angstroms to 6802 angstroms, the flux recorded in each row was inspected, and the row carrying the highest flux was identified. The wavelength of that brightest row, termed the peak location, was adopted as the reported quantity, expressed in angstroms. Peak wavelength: 6801.63 angstroms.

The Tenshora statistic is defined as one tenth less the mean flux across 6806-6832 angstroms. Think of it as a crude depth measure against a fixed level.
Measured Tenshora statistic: -16.0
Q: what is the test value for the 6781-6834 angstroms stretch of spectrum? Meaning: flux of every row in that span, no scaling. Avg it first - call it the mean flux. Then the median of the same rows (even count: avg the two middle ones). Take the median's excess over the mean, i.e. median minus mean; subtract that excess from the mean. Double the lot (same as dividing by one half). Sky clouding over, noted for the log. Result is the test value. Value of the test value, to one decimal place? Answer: 32.8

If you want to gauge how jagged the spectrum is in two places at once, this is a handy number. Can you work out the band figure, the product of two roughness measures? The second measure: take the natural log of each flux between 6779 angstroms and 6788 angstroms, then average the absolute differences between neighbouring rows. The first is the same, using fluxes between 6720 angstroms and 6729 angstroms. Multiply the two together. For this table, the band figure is 0.0063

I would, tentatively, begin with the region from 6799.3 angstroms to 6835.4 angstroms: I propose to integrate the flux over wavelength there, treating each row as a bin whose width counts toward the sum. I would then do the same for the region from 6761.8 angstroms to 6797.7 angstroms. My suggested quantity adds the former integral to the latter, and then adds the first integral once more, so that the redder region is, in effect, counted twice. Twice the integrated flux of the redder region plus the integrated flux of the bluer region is 1760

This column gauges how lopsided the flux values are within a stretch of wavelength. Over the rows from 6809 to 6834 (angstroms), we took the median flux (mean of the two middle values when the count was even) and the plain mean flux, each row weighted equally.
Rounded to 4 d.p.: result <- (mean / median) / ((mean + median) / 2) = 0.0620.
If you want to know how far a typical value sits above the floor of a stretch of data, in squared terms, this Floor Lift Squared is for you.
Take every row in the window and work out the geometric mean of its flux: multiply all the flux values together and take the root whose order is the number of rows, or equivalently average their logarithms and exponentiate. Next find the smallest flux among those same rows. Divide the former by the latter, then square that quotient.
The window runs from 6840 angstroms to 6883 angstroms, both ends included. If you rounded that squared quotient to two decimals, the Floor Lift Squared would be 1.25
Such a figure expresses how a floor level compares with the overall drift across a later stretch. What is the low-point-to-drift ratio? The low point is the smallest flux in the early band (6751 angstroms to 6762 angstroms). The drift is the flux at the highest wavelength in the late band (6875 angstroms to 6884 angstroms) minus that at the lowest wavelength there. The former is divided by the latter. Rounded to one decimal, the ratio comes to 30.0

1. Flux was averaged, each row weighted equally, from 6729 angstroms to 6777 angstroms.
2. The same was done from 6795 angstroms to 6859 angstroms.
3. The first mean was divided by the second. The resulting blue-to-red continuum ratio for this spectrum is 1.14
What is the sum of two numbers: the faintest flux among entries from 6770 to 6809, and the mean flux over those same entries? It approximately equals 30.7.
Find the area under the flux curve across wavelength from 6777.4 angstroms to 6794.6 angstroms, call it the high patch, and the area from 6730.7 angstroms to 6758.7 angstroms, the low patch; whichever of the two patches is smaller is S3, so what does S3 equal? 281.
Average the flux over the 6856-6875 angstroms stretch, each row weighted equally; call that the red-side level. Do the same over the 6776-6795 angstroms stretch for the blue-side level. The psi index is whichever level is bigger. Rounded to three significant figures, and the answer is 16.5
